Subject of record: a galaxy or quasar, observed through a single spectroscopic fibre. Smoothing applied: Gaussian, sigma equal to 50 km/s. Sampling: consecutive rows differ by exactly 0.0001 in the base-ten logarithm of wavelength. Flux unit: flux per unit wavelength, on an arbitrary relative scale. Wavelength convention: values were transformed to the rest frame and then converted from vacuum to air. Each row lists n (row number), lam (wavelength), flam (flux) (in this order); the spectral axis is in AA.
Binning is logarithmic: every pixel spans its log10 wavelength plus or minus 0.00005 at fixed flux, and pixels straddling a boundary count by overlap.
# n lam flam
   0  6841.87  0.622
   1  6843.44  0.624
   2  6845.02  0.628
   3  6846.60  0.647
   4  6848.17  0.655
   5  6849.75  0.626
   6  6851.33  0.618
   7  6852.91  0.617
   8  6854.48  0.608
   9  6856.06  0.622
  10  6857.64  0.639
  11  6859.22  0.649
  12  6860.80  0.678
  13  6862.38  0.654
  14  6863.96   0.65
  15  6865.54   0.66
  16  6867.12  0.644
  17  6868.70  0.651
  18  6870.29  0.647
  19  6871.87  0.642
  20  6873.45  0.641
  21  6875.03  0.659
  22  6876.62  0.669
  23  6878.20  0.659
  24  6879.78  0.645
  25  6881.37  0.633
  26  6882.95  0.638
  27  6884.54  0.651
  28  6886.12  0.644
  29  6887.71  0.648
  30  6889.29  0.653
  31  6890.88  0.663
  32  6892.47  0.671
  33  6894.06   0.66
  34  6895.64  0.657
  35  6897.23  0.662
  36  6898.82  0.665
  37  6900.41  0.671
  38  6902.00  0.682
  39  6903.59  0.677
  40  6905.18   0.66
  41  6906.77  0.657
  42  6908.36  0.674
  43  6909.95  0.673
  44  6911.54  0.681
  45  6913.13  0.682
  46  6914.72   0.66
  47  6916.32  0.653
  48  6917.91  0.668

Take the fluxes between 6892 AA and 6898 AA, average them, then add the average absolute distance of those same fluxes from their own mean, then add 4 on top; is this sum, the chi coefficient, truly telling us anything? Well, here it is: 4.667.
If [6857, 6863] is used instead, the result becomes 4.667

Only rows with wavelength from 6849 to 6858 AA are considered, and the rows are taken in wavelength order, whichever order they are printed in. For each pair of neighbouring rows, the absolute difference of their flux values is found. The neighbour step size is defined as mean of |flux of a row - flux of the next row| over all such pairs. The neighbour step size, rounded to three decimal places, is 0.010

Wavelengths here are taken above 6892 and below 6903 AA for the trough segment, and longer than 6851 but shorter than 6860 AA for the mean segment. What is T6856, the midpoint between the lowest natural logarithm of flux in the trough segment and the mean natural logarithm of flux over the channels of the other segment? -0.445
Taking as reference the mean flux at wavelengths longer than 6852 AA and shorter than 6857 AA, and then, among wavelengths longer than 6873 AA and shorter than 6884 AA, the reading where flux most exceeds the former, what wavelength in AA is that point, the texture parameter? 6876.62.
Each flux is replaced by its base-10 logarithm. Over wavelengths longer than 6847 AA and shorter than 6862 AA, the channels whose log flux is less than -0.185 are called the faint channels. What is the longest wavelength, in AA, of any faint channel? 6859.22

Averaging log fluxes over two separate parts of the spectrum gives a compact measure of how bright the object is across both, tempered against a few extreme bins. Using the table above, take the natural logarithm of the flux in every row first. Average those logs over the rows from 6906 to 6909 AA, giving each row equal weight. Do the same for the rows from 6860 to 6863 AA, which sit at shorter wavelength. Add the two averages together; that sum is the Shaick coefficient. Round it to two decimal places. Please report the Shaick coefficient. -0.81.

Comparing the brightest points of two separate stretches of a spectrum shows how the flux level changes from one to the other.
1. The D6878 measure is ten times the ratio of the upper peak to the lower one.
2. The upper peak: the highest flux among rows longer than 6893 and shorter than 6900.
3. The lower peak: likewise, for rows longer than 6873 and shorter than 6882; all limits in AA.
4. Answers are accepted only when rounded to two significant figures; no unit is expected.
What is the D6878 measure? 9.9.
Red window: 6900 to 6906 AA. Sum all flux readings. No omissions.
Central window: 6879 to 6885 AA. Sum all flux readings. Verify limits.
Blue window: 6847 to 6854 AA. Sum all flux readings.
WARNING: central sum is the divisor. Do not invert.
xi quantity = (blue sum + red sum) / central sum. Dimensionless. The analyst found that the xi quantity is 2.03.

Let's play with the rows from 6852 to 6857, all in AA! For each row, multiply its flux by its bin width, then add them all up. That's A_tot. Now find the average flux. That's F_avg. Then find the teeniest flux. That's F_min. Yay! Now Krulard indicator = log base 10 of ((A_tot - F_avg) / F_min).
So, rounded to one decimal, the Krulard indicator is 0.6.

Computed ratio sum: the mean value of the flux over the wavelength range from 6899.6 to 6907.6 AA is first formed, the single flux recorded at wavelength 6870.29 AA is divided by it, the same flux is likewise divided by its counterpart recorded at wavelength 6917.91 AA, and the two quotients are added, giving 1.94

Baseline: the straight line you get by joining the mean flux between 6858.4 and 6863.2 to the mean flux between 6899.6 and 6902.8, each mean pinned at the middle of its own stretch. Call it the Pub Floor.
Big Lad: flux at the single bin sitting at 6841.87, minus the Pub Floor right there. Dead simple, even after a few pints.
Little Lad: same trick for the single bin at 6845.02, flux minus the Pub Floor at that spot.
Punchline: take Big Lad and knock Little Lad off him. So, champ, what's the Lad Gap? -0.005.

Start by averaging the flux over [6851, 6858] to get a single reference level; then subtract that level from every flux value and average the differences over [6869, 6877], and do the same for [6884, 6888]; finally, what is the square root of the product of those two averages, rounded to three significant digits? 0.0288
